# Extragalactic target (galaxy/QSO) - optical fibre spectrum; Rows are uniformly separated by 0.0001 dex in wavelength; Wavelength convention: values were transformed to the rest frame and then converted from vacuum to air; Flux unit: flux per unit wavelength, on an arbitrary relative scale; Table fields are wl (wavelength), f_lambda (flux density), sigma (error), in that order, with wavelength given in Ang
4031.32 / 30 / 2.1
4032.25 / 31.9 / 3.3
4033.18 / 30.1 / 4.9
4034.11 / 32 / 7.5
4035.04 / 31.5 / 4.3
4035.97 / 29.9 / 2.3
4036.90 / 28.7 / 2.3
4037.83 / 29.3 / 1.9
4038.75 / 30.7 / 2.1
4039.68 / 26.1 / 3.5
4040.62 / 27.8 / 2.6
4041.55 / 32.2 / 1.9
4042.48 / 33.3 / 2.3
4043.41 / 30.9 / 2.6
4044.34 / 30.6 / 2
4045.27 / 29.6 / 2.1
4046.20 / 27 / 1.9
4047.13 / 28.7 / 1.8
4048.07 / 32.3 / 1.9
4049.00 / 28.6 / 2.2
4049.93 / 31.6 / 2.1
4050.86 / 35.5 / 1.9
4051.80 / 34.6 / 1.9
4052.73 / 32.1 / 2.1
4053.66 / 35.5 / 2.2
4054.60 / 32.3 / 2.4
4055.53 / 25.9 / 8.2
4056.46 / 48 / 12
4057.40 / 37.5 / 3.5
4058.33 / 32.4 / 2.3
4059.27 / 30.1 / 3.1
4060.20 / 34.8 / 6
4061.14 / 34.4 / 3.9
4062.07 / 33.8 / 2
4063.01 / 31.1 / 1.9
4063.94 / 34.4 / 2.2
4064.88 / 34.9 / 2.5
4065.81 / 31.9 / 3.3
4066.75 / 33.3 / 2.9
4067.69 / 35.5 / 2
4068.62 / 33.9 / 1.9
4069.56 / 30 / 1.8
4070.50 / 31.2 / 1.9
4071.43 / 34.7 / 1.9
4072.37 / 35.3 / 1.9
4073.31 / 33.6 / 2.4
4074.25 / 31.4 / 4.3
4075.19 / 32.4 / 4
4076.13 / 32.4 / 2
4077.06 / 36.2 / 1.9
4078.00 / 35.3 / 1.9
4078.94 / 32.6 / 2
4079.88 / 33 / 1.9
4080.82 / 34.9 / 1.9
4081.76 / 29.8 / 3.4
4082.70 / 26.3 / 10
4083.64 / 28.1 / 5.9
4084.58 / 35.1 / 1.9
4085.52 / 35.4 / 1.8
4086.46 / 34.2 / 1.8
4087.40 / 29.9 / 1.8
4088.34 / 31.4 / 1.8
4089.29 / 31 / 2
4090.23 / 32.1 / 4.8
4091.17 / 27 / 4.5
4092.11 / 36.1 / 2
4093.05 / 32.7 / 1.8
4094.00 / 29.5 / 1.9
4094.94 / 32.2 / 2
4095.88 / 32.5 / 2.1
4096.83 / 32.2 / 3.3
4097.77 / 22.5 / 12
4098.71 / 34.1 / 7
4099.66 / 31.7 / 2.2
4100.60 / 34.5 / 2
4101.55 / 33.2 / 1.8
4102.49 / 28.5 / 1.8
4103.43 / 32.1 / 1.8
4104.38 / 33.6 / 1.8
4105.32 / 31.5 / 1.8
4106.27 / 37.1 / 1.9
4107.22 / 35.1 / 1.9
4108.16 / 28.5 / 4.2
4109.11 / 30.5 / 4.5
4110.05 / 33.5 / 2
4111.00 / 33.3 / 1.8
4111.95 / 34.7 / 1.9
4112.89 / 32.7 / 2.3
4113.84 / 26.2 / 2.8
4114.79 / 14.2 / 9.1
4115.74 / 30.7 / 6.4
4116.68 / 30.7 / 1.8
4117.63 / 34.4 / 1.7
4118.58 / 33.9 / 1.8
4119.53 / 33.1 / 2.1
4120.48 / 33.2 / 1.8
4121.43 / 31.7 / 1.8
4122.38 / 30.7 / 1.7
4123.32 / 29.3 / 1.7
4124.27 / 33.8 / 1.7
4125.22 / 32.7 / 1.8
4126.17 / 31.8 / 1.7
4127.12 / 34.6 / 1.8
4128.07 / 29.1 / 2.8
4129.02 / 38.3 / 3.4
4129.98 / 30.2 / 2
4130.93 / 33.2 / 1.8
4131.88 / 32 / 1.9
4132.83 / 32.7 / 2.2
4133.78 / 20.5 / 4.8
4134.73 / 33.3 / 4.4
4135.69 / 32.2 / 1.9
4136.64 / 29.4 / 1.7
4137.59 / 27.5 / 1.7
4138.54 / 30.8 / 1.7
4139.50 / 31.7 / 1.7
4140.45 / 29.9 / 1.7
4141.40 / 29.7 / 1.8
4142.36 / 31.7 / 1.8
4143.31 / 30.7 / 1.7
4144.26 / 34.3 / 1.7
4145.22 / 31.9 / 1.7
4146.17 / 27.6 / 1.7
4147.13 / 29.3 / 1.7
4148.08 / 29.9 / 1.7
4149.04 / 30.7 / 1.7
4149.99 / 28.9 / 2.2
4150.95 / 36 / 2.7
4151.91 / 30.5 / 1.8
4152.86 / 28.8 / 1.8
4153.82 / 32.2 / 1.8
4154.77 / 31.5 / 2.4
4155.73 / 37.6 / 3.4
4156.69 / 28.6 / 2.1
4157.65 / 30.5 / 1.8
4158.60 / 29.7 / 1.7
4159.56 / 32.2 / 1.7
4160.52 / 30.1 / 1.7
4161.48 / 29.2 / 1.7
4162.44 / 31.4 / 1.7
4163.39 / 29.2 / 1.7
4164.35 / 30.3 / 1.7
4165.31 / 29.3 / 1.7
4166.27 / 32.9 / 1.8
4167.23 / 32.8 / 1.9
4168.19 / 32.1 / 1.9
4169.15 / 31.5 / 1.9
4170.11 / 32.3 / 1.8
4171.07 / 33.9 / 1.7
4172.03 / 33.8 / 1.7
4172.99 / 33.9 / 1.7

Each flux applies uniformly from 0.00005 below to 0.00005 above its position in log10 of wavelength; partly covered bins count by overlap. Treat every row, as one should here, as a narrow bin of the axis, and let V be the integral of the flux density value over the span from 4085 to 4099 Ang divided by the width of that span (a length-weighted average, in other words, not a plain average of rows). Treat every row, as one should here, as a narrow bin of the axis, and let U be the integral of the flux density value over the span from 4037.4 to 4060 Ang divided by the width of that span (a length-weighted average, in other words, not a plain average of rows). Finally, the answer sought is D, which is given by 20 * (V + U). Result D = 1267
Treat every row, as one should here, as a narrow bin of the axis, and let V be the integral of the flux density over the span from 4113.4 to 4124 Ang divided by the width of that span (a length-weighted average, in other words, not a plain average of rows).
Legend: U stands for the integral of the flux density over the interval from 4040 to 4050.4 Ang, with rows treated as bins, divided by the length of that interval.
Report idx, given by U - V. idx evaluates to 0.2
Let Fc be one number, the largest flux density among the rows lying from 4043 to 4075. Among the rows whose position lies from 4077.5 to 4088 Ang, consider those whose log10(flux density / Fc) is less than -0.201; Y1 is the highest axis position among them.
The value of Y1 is 4087.40 Ang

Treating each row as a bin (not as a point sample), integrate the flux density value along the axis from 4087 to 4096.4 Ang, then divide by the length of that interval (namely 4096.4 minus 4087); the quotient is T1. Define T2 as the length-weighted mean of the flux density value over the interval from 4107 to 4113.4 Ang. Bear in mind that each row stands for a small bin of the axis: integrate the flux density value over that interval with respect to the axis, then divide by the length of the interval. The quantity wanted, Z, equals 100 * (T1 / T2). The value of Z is 97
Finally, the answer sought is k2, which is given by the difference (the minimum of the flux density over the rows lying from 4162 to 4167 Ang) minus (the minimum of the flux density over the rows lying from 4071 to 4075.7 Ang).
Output -2.2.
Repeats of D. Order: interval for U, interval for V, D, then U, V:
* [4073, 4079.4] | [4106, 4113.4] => 1329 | 33.4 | 33.0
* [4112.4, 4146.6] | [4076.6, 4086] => 1270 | 30.9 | 32.7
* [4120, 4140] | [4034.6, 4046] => 1227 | 31.4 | 30.0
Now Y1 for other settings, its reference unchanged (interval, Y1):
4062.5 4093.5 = 4091.17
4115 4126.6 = 4123.32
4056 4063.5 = 4059.27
